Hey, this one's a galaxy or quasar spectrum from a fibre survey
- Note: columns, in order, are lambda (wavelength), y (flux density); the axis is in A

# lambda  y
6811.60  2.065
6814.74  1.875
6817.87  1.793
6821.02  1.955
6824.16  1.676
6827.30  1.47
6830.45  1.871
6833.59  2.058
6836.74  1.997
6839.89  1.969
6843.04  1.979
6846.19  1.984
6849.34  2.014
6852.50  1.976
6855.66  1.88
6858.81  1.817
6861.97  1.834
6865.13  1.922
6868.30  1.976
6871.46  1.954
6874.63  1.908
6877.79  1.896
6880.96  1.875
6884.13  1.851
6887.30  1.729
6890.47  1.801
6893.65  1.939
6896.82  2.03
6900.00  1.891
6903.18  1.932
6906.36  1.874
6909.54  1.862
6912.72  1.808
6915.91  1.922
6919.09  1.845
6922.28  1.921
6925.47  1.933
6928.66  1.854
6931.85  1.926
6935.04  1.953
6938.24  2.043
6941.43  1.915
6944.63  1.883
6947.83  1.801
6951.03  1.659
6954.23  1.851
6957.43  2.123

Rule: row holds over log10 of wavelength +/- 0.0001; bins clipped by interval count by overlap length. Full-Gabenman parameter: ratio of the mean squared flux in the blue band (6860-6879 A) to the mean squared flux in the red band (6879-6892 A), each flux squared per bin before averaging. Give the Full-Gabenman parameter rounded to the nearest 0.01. 1.11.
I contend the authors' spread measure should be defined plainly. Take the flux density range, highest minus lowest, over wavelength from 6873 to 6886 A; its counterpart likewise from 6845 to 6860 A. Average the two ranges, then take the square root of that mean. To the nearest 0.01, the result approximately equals 0.36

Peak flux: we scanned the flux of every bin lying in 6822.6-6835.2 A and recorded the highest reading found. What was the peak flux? 2.058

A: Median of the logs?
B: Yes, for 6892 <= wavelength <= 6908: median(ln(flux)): 0.659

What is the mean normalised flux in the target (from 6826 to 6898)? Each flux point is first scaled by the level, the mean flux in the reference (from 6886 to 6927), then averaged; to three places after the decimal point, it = 1.009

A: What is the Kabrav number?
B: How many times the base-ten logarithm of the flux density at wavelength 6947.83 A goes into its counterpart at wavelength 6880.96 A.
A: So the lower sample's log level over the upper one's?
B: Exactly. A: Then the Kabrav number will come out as 1.07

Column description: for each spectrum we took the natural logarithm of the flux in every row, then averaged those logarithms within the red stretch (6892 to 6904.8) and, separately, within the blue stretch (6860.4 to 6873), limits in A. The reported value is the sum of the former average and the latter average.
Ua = 1.32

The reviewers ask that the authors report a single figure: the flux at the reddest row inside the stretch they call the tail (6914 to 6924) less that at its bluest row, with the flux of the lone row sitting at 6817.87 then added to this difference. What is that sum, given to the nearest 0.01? 1.79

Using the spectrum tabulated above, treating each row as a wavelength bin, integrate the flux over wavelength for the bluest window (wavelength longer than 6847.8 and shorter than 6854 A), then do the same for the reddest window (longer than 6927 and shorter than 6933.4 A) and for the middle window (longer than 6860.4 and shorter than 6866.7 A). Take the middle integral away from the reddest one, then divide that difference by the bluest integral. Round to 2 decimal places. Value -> 0.02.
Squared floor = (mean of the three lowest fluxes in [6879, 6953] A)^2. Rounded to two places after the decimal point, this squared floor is 2.99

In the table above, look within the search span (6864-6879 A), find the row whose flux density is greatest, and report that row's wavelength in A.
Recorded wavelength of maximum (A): 6868.30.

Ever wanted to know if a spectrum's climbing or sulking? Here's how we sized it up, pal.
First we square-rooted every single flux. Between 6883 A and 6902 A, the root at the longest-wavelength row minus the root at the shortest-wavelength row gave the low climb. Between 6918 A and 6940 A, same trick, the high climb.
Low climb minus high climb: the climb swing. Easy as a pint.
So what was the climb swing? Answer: -0.056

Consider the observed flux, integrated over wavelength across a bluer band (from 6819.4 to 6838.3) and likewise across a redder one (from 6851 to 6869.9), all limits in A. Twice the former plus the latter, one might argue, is 105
